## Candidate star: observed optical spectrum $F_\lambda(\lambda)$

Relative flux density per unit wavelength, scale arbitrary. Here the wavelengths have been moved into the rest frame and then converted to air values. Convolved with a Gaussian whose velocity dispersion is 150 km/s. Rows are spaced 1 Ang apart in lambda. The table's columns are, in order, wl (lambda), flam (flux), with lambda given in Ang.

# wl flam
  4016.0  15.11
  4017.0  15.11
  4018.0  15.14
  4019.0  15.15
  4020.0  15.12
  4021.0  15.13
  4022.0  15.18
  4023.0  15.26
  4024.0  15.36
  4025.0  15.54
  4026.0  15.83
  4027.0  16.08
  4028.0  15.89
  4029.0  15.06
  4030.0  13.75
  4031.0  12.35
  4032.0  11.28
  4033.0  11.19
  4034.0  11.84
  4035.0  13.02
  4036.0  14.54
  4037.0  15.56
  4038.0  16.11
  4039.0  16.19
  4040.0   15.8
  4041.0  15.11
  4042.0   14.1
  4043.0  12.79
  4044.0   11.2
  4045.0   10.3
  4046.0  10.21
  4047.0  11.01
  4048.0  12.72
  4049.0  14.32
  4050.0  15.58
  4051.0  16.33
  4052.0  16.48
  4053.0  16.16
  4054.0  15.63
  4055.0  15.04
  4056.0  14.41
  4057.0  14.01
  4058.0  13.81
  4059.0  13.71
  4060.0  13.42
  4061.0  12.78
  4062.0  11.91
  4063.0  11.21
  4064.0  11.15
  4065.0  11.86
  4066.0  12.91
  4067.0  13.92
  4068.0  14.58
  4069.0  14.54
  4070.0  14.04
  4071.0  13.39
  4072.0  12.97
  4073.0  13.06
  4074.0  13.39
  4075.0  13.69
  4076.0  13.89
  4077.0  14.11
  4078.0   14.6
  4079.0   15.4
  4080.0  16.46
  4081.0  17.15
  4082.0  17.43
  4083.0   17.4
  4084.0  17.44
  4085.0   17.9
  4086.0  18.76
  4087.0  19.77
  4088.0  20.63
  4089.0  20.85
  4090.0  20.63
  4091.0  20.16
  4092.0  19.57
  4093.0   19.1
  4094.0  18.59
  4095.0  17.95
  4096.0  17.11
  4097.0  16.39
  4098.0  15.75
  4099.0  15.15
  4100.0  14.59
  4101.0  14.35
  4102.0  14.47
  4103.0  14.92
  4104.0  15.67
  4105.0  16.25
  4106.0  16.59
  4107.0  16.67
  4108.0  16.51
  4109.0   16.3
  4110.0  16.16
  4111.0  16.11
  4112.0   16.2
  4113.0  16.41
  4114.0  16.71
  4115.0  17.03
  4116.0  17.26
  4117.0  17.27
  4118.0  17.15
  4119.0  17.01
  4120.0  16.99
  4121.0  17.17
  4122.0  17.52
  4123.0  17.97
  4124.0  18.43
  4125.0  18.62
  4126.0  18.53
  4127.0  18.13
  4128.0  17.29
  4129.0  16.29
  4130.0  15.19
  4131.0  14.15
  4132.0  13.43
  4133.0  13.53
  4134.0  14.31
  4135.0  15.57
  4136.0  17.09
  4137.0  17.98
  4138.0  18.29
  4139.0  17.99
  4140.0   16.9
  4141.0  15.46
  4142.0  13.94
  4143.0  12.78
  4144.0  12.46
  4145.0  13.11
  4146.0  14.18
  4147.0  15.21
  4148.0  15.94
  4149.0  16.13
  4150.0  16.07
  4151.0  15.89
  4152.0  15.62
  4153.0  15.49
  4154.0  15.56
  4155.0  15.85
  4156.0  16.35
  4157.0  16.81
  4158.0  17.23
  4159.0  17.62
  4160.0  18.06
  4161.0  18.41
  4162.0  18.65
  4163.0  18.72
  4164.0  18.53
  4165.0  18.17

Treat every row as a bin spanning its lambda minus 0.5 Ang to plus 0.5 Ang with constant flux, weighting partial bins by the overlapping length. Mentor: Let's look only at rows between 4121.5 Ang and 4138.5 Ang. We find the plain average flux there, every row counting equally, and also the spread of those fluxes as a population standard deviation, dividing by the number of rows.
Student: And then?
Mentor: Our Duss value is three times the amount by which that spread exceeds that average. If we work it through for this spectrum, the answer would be -44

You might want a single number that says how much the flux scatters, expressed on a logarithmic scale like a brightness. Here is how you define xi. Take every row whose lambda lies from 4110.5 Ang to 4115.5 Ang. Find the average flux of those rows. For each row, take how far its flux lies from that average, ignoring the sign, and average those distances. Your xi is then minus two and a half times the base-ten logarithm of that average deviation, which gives 1.3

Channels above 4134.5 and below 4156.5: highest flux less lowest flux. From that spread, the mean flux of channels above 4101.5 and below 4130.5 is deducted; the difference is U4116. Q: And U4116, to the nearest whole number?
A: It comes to -11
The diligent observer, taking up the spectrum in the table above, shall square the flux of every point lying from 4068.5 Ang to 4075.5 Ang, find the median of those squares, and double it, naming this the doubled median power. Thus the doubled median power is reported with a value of 359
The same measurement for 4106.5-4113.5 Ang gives 531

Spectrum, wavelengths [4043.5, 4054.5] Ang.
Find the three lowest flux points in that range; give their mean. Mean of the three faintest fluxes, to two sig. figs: 11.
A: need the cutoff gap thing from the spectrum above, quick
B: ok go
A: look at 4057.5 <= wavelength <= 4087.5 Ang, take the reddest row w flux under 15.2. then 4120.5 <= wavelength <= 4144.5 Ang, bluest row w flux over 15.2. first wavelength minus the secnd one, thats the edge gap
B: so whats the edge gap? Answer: -43 Ang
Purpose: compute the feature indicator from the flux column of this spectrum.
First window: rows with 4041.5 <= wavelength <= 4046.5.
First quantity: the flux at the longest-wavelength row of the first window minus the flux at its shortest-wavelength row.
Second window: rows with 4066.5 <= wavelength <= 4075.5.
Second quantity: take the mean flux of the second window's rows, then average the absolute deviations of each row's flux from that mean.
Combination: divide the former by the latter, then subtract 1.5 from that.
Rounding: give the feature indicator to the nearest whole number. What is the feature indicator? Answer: -10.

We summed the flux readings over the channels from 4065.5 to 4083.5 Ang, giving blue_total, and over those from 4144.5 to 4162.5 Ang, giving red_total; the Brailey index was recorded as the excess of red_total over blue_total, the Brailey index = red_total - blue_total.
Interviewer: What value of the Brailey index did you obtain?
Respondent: 29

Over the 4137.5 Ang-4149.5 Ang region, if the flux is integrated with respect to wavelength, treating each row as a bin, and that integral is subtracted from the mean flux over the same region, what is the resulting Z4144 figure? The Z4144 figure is -167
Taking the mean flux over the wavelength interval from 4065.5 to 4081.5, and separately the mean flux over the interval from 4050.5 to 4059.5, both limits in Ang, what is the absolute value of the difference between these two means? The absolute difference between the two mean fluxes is 0.81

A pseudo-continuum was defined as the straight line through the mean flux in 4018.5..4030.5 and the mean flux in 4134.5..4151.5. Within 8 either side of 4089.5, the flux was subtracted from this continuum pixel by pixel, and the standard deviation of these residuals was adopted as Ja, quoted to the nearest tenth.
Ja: 1.4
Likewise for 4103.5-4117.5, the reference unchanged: 0.4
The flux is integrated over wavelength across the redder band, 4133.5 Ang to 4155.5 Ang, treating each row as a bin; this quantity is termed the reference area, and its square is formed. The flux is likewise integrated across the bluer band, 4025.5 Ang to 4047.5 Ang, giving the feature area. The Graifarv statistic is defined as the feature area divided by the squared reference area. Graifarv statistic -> 0.0026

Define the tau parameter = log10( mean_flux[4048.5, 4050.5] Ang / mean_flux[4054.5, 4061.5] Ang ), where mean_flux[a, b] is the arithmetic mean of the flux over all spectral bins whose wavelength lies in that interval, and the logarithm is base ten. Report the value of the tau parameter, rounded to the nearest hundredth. 0.03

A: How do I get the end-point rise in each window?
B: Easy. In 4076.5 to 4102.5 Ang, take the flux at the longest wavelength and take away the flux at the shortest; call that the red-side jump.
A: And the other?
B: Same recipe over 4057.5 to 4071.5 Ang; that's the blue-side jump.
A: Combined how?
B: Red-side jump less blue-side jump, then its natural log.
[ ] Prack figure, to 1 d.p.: -0.2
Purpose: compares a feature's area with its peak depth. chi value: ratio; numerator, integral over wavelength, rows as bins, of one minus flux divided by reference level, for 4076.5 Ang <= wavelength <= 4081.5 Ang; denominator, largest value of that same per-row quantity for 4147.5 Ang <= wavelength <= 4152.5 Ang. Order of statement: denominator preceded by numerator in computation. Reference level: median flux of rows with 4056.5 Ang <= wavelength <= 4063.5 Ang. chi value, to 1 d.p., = 4.8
